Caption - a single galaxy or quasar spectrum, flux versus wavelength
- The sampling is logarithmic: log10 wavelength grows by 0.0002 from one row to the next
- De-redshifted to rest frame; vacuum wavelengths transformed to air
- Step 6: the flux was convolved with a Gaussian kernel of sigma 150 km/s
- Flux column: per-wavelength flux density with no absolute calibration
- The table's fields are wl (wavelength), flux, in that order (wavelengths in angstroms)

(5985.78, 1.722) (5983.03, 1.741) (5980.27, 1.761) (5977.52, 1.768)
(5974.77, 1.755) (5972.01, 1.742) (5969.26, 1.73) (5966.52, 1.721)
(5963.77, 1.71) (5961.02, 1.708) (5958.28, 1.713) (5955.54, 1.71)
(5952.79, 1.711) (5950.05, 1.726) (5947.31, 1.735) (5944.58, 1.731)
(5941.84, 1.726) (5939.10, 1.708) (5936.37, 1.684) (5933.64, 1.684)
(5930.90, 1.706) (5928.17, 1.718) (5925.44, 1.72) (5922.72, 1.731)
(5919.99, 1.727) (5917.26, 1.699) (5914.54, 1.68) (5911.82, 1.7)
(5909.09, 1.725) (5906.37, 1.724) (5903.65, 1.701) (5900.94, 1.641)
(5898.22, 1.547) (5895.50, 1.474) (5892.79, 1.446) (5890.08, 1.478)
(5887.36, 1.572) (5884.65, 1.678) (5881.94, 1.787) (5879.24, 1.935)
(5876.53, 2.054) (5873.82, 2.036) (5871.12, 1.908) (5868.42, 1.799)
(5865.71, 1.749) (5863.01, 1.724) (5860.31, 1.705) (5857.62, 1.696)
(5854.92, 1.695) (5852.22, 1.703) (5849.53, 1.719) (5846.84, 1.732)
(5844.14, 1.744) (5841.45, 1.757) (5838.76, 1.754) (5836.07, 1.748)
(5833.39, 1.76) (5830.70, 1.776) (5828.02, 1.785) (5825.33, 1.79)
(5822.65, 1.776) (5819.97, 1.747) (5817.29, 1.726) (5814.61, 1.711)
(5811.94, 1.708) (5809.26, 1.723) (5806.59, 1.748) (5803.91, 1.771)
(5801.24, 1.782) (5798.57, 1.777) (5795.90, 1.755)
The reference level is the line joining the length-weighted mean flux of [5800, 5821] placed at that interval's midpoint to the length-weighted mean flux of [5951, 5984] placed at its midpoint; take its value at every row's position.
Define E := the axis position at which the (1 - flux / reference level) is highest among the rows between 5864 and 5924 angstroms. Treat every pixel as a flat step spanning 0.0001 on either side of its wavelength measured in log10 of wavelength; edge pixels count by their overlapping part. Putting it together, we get 5892.79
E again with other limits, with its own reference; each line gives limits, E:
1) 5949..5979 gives 5961.02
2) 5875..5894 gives 5892.79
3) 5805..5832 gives 5811.94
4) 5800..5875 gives 5854.92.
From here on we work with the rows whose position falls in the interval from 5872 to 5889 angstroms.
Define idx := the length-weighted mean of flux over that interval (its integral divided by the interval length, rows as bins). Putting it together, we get 1.84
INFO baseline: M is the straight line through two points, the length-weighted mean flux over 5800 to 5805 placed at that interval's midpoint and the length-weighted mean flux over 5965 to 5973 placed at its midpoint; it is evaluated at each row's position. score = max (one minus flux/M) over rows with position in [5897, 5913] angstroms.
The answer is 0.116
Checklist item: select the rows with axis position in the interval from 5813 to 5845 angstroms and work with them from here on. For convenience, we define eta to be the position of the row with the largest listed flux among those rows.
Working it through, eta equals 5825.33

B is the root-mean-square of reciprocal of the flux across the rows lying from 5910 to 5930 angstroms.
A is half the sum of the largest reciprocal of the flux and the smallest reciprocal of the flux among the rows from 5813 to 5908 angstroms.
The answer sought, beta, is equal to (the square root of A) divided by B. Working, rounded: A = 0.5892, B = 0.585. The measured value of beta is 1.31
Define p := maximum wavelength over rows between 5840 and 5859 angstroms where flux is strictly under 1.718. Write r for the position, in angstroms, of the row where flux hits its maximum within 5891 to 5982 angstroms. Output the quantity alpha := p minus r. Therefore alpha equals -119.9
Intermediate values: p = 5857.62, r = 5977.52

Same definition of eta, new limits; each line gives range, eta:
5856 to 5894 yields 5876.53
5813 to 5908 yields 5876.53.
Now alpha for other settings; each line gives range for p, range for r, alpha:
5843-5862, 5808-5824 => 37.7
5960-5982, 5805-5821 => 157.2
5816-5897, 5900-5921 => -24.5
